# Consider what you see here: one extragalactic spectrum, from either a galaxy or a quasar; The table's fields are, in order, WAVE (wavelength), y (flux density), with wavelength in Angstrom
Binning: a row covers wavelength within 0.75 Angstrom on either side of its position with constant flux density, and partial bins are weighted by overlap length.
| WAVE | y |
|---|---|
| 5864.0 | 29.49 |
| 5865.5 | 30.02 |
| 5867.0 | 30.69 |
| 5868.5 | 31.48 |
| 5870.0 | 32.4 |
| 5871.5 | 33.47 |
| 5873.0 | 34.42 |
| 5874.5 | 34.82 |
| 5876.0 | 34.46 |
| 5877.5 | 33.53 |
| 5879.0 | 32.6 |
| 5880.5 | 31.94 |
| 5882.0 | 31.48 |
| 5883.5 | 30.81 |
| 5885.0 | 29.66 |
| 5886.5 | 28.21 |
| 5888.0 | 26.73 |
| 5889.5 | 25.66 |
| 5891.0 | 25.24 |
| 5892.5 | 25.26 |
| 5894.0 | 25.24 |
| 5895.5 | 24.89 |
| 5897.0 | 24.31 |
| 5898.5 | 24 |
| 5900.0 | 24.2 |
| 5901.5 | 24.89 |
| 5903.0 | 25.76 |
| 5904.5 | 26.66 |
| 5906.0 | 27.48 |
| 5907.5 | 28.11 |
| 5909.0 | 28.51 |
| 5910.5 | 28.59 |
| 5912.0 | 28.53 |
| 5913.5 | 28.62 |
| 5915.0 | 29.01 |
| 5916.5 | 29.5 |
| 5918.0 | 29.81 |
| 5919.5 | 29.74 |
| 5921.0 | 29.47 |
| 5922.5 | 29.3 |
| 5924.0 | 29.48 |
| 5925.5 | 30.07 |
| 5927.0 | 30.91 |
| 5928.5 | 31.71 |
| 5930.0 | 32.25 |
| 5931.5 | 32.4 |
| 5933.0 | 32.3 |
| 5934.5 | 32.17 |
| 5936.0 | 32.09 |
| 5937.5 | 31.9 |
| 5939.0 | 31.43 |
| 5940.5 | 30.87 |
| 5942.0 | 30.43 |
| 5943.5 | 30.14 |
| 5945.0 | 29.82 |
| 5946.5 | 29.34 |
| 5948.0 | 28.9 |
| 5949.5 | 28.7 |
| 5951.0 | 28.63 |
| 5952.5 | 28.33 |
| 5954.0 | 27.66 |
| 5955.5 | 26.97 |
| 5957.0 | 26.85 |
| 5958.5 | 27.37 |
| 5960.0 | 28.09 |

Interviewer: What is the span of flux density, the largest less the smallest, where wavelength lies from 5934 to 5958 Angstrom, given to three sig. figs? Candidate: 5.32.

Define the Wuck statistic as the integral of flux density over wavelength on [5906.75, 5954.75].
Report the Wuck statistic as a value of 1438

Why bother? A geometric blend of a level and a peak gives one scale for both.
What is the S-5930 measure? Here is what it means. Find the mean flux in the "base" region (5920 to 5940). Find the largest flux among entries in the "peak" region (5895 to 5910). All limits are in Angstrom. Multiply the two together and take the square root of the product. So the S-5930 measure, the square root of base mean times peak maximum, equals 29.8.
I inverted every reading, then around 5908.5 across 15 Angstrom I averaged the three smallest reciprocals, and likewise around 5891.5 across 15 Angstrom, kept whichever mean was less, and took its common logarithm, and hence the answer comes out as -1.46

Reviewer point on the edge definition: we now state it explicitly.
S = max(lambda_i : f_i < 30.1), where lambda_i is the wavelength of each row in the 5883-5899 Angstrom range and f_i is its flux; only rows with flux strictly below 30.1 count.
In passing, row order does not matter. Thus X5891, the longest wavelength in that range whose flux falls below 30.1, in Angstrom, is 5898.5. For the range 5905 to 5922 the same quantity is 5921.0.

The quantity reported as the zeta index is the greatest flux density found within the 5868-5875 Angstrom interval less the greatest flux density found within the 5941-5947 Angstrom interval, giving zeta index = 4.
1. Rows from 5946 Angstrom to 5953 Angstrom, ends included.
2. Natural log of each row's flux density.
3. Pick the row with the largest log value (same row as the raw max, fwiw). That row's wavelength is 5946.5 Angstrom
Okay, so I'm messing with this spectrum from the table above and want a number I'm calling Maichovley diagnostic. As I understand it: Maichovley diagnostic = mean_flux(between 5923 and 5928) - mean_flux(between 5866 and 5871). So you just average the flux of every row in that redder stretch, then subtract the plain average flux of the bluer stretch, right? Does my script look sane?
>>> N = -1.4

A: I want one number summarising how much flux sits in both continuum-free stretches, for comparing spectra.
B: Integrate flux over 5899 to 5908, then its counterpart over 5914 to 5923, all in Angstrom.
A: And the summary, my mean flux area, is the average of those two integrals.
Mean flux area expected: 250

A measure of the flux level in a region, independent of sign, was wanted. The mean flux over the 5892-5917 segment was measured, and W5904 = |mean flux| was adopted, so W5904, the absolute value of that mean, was 26.7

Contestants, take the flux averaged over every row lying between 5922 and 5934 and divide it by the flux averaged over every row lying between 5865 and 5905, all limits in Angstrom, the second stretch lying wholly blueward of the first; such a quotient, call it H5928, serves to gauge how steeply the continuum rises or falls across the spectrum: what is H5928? 1.07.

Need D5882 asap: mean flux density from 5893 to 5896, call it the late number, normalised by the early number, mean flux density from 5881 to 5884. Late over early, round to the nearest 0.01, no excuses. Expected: 0.80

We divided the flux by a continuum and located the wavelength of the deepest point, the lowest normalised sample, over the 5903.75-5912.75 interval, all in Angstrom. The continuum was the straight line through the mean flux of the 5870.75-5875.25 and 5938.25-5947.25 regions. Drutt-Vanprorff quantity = 5904.5 Angstrom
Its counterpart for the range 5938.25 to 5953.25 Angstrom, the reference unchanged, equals 5952.5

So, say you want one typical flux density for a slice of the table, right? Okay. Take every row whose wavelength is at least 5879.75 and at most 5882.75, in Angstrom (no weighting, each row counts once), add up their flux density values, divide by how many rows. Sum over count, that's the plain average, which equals 31.7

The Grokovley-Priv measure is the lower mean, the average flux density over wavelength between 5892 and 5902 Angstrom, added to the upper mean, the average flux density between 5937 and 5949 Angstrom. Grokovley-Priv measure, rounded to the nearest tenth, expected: 55.0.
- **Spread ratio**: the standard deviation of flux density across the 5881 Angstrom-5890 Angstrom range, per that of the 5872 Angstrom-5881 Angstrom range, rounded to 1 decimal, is 2.0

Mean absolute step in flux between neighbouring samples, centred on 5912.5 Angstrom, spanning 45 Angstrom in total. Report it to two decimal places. 0.38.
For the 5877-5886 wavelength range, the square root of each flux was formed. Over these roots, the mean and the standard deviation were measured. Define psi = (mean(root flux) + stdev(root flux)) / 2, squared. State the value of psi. 8.2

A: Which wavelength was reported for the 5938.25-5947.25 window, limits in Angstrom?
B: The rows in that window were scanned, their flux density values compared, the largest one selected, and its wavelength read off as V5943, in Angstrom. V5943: 5939.0 Angstrom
